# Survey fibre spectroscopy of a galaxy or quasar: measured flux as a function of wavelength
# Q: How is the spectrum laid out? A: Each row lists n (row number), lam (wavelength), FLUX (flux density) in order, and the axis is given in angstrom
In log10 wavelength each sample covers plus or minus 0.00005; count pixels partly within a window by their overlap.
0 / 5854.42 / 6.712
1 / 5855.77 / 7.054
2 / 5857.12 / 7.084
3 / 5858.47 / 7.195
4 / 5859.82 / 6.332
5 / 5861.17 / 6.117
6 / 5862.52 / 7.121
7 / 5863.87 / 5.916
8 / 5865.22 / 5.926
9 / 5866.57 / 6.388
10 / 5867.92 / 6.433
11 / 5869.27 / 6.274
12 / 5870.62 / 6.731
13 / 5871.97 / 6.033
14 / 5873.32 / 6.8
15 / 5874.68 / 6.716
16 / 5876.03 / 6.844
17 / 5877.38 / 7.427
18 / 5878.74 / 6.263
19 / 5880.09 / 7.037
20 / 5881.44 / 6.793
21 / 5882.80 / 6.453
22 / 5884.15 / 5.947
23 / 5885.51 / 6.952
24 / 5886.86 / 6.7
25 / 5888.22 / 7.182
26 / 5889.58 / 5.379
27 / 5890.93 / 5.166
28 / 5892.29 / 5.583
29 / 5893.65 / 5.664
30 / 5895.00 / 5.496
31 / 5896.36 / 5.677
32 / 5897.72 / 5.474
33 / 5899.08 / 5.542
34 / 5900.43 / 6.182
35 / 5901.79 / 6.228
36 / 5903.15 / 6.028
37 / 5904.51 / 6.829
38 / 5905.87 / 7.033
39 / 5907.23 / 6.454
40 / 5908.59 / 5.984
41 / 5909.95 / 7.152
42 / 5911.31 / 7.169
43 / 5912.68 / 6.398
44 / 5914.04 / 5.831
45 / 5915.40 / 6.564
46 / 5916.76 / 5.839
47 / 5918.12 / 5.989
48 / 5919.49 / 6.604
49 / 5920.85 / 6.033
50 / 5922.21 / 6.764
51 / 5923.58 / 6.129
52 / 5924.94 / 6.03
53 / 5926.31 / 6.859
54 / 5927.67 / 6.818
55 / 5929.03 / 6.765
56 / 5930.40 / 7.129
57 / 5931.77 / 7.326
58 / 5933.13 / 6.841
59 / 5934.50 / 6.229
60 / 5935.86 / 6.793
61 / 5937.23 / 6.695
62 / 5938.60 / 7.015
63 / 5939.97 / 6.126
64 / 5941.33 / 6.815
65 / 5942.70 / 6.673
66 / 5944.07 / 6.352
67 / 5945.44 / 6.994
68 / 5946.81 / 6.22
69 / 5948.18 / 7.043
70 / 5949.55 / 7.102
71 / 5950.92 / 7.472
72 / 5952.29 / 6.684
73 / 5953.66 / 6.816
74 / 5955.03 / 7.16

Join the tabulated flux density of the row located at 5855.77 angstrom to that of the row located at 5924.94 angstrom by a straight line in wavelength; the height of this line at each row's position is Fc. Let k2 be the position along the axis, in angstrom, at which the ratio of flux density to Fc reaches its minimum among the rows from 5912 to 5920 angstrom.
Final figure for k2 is 5914.04 angstrom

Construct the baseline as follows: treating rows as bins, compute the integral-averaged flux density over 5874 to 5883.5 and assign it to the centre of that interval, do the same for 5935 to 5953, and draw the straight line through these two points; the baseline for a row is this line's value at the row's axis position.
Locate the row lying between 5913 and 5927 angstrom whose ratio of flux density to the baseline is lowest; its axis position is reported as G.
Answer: 5914.04 angstrom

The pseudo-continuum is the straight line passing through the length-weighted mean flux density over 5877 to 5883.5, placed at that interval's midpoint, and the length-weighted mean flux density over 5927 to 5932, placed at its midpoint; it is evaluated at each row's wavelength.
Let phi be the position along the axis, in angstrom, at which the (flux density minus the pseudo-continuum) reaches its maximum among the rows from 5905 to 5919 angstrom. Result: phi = 5911.31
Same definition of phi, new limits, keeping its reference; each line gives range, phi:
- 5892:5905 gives 5904.51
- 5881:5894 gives 5888.22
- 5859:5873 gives 5862.52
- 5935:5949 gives 5938.60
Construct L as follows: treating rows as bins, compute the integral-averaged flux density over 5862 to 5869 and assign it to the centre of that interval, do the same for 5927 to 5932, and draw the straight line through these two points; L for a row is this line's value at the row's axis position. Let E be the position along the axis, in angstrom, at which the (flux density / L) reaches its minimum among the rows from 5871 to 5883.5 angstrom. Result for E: 5871.97 angstrom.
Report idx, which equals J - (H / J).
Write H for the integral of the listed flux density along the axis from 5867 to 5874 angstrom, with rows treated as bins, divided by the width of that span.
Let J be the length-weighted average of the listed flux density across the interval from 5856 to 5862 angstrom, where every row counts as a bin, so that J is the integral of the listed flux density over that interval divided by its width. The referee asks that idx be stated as 5.75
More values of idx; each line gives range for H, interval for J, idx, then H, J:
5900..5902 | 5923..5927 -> 5.38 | 6.2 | 6.4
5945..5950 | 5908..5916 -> 5.47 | 6.8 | 6.5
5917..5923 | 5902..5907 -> 5.62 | 6.3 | 6.6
